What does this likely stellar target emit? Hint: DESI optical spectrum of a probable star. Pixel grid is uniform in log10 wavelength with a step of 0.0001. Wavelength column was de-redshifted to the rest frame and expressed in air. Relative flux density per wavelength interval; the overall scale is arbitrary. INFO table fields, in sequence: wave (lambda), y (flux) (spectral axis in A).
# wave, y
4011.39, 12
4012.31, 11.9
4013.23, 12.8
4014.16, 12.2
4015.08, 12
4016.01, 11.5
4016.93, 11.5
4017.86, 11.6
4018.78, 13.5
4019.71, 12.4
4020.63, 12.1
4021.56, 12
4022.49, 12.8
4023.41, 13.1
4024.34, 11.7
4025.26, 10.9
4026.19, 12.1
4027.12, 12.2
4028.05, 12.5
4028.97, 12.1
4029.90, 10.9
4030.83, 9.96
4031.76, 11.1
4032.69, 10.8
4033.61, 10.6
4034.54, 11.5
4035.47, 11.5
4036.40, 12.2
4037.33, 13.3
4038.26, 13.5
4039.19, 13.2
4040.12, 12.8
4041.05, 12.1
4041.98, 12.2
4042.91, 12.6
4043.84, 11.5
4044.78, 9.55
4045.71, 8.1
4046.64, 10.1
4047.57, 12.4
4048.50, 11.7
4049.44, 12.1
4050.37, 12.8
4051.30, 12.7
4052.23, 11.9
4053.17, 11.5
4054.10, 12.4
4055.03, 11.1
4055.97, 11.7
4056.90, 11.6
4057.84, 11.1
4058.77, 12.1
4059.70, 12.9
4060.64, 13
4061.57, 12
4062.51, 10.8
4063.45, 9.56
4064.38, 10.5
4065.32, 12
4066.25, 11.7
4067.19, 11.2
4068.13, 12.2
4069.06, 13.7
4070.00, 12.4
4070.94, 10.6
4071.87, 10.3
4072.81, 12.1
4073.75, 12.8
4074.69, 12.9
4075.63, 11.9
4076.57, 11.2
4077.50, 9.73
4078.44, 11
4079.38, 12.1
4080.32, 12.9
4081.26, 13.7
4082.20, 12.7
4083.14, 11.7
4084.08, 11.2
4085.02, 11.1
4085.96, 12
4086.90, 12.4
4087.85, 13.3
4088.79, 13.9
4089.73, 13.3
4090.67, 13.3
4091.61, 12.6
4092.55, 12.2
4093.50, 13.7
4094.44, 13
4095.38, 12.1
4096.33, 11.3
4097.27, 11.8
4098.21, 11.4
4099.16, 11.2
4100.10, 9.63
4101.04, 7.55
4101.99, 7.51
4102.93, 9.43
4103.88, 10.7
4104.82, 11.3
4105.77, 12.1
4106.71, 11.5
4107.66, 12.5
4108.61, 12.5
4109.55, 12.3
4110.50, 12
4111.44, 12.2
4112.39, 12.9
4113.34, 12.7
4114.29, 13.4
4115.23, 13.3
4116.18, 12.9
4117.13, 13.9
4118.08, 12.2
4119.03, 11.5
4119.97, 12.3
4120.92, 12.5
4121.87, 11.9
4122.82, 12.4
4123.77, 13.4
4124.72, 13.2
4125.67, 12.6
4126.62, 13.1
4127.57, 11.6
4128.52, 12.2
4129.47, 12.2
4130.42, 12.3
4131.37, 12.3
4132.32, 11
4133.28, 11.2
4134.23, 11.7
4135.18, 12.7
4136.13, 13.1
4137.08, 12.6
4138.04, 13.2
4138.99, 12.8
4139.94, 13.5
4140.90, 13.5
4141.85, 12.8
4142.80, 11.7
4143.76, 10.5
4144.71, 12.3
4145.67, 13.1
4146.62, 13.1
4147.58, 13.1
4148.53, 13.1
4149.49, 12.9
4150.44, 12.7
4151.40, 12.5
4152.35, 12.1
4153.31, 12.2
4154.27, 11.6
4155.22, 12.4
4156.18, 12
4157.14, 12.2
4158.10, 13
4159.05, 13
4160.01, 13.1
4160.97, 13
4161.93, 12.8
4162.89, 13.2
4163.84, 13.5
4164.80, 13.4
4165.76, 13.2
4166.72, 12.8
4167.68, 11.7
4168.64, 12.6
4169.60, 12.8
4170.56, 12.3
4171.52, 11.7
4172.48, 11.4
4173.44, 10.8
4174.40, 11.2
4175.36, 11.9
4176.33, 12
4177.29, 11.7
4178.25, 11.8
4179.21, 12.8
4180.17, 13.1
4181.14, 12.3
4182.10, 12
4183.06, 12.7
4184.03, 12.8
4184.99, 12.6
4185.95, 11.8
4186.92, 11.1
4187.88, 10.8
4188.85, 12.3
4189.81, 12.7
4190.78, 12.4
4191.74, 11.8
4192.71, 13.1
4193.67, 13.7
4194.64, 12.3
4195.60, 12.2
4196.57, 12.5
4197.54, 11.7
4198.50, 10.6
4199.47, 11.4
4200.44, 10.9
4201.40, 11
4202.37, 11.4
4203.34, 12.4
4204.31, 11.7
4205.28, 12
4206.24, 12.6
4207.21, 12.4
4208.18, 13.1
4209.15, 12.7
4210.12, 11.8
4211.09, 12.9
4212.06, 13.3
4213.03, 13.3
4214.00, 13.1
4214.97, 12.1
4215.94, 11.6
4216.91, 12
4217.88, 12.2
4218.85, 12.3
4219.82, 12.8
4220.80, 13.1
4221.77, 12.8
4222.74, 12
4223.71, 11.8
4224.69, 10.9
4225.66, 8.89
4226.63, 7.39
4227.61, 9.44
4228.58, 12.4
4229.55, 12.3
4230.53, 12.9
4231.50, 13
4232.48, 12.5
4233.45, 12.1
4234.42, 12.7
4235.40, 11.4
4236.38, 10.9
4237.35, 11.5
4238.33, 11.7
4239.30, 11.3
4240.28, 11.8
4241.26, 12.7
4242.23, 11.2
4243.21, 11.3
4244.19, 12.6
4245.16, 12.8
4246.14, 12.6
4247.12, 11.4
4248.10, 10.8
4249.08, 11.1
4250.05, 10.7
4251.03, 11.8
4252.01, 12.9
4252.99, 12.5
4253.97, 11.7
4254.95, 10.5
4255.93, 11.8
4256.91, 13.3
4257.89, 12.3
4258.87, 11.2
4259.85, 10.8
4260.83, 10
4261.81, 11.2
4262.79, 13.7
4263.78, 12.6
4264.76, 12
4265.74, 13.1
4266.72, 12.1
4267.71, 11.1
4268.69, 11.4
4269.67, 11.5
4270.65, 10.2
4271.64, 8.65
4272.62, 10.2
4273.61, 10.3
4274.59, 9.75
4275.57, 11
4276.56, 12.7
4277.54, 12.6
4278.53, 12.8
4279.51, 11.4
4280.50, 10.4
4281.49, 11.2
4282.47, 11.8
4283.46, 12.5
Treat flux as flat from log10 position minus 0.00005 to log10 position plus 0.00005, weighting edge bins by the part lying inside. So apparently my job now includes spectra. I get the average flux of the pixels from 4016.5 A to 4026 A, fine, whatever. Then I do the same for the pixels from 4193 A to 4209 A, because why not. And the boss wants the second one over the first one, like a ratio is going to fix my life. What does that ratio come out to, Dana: 0.99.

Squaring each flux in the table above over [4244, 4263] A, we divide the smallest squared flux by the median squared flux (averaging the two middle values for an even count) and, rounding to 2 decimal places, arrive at 0.72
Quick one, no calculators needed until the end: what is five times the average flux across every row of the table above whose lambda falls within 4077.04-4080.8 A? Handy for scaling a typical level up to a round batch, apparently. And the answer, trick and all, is 57.2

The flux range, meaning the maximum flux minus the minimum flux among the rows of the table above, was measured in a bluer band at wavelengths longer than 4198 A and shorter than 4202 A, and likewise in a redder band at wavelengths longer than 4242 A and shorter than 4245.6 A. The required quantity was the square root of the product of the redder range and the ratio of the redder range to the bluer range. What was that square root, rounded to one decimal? 1.8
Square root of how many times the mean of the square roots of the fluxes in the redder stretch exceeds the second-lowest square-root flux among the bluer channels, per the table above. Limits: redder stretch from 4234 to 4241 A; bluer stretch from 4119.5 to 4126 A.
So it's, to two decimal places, 0.99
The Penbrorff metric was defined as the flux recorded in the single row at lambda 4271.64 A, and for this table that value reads 8.65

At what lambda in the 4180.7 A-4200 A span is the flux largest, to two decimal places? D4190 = 4193.67 A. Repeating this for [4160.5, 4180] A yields 4163.84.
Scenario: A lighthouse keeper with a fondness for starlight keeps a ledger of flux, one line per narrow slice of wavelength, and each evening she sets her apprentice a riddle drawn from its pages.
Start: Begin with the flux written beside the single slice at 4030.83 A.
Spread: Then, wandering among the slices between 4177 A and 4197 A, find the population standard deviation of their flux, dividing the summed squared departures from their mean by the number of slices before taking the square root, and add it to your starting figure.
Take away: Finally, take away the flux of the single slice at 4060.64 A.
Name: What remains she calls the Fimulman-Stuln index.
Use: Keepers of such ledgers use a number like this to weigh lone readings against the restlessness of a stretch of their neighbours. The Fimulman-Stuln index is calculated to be -2.4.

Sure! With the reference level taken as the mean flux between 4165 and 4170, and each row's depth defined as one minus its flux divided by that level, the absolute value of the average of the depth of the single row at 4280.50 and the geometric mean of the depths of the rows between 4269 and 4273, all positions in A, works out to 0.18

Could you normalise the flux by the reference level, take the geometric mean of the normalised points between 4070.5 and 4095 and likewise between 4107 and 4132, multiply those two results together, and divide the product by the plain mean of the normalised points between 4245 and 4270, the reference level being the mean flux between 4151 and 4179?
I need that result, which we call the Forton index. 1.05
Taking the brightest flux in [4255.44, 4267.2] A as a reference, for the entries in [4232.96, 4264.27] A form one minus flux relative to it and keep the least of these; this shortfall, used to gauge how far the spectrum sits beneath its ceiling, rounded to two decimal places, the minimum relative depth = 0.00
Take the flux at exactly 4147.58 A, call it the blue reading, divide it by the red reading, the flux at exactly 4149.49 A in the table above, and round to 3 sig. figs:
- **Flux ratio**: 1.02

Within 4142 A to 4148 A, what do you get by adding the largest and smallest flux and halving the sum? 11.8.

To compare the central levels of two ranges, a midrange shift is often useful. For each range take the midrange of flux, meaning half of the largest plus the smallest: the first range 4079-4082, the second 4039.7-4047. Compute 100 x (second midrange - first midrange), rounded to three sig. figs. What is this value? -245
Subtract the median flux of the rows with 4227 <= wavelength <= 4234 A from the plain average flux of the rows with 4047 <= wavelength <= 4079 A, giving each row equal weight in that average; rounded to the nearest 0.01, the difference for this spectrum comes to -0.65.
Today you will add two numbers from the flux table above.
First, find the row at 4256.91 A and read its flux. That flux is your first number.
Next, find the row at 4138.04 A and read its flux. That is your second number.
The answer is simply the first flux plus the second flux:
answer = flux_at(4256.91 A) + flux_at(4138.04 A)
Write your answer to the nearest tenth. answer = 26.5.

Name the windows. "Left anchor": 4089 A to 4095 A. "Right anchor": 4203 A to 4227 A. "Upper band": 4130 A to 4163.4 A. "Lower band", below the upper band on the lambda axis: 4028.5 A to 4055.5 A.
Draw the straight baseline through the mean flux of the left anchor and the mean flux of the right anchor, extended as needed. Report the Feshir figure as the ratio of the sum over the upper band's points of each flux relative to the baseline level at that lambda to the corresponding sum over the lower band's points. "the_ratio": 1.38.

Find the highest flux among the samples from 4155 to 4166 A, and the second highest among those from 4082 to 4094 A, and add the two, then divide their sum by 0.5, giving 54.4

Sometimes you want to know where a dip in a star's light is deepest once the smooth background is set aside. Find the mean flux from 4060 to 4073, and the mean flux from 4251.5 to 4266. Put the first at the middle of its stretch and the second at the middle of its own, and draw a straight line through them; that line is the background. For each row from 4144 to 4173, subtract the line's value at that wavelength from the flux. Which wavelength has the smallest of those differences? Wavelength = 4172.48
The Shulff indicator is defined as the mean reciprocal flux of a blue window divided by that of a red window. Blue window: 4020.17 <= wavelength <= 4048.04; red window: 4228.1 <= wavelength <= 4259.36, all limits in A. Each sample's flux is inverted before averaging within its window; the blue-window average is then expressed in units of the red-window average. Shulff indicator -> 1.03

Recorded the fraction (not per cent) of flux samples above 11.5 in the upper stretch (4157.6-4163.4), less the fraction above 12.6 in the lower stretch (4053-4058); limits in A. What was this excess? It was 1.0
